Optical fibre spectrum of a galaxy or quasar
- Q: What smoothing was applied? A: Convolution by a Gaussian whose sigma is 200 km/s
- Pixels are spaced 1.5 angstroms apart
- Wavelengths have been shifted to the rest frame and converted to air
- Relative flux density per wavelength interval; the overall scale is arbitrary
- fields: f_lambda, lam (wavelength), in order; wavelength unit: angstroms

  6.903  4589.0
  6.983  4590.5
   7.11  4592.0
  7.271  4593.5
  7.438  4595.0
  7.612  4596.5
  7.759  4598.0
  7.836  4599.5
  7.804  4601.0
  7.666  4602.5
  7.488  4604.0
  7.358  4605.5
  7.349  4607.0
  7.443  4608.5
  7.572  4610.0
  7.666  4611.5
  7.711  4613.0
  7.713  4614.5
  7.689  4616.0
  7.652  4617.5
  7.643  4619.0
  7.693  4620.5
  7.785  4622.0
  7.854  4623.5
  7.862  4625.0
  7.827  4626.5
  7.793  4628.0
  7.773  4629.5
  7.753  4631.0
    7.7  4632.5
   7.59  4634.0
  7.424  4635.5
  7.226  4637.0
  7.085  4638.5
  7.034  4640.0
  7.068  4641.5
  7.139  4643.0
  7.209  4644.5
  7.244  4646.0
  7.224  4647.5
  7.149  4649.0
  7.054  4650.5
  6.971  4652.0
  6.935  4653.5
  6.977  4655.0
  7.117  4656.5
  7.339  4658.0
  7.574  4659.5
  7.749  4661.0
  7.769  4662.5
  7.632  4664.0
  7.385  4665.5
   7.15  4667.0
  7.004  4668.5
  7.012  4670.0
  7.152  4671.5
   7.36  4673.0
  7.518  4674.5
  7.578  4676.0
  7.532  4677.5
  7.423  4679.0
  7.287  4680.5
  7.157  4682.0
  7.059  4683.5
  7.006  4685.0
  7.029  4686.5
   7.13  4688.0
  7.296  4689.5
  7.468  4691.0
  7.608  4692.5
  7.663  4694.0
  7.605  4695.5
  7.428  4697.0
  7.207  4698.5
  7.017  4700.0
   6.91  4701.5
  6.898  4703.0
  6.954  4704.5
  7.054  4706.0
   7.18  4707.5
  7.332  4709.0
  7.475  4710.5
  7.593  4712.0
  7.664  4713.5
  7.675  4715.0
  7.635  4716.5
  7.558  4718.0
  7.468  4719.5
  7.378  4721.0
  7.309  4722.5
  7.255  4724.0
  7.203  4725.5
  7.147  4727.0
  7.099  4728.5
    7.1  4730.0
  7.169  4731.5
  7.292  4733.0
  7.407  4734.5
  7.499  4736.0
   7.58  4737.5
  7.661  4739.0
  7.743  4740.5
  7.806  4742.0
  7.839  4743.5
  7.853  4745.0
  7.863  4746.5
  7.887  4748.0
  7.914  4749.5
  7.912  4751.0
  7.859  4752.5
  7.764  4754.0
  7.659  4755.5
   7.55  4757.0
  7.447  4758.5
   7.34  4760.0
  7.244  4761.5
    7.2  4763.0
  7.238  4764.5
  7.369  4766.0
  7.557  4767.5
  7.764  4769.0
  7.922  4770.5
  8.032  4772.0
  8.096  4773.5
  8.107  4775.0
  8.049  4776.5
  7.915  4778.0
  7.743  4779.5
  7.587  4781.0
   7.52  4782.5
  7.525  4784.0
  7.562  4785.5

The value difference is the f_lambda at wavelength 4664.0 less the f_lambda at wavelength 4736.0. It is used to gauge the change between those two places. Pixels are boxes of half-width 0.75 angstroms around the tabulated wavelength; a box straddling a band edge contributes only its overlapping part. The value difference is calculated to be 0.1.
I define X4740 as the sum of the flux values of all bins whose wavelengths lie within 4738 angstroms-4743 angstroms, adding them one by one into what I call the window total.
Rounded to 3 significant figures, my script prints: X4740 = 23.2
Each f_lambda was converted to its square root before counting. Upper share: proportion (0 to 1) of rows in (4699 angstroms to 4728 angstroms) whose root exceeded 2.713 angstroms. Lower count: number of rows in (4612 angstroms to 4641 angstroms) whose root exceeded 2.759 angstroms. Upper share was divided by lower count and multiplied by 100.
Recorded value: 3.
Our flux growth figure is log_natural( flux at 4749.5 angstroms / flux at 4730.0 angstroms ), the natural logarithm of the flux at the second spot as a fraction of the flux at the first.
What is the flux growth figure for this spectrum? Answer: 0.11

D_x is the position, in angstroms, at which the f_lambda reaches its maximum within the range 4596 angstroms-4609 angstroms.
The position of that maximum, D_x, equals 4599.5 angstroms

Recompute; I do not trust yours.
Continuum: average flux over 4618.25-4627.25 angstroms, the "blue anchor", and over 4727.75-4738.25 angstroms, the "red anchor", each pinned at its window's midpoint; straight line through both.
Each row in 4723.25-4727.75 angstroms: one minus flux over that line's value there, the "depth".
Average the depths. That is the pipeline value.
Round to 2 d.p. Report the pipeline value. 0.02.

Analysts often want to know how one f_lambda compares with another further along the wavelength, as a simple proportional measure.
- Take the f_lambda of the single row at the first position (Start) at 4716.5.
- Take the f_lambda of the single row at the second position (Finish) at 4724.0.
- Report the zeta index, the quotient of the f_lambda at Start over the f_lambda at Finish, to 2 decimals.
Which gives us 1.05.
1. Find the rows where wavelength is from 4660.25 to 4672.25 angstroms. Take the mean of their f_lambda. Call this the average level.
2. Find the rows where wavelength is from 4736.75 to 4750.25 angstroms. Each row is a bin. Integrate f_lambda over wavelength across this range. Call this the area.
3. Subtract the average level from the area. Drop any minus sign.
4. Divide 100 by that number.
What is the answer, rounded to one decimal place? 1.0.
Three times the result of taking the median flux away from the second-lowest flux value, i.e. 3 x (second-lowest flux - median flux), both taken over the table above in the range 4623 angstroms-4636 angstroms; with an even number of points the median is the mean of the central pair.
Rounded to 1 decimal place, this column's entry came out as -0.5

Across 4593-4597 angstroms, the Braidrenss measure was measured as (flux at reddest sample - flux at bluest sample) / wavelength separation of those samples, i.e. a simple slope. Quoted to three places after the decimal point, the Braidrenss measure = 0.114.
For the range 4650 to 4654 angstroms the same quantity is -0.040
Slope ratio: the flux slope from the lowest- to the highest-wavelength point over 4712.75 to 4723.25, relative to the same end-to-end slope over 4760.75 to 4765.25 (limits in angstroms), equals 20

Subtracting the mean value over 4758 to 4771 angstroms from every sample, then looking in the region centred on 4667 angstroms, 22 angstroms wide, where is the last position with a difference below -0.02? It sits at 4673.0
